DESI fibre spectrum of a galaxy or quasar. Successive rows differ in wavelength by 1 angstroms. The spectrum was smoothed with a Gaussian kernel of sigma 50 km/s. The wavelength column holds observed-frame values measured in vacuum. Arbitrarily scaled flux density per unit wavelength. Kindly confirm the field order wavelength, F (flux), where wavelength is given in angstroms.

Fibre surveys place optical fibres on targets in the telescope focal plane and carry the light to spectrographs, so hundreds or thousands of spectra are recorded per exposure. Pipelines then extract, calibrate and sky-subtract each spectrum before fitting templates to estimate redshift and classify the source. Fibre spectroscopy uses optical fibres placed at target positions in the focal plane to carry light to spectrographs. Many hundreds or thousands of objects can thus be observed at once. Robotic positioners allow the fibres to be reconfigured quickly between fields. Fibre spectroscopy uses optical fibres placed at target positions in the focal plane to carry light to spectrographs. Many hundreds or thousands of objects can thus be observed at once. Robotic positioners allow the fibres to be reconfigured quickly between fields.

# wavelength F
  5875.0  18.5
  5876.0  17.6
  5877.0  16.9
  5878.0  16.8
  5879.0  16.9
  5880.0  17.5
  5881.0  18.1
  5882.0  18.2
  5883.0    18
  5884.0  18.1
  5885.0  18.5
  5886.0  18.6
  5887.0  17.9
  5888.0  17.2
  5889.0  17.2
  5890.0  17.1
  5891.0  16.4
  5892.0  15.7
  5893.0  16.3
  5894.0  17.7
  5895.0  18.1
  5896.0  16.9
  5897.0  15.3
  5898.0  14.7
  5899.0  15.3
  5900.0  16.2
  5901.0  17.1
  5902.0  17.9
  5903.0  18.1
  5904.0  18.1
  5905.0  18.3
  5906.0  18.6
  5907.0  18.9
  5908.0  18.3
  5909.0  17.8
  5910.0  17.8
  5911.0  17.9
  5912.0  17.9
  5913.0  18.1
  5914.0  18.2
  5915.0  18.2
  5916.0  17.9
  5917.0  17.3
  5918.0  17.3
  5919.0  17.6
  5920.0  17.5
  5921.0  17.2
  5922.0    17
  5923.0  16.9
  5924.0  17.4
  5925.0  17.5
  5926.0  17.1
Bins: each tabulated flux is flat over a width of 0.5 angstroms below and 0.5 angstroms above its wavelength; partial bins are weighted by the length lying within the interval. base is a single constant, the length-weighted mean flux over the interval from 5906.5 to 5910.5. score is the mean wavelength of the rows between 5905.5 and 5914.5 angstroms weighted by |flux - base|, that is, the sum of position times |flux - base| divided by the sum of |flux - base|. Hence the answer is 5908.9 angstroms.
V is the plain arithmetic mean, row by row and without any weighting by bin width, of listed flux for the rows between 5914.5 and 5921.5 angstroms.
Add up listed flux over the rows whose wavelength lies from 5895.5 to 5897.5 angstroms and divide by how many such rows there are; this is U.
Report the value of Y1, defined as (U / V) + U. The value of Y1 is 17.0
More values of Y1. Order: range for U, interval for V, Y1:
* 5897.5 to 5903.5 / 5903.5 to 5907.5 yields 17.4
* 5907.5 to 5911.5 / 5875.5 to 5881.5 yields 19.0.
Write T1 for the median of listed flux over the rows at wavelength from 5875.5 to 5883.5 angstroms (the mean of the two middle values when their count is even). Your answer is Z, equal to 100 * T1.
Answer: 1755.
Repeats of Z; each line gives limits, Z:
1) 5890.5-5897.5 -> 1640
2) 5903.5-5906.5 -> 1830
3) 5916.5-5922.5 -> 1730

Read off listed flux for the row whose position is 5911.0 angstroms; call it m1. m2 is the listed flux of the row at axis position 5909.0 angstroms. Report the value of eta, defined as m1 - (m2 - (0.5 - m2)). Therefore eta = -17.2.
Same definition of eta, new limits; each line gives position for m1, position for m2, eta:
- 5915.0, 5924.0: -16.1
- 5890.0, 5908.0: -19.0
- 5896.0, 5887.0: -18.4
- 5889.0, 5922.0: -16.3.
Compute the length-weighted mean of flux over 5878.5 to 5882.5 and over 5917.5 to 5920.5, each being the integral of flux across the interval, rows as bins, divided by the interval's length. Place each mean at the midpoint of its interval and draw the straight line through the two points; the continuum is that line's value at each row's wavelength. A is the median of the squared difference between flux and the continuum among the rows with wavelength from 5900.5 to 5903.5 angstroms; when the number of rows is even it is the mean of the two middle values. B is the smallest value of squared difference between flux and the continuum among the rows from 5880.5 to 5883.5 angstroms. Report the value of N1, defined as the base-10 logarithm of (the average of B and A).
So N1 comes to -0.78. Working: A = 0.22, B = 0.11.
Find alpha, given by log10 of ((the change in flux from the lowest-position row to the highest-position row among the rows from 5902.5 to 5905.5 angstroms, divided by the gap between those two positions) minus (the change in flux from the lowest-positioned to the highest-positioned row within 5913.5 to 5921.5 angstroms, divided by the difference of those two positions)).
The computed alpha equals -0.6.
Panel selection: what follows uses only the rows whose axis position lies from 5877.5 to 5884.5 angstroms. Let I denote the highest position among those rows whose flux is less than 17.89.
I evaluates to 5880.0 angstroms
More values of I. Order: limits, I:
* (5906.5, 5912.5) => 5910.0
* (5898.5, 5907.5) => 5901.0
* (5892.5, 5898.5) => 5898.0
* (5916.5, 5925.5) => 5925.0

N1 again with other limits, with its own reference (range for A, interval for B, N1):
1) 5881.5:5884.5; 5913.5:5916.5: -0.73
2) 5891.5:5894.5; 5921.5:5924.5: -0.07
